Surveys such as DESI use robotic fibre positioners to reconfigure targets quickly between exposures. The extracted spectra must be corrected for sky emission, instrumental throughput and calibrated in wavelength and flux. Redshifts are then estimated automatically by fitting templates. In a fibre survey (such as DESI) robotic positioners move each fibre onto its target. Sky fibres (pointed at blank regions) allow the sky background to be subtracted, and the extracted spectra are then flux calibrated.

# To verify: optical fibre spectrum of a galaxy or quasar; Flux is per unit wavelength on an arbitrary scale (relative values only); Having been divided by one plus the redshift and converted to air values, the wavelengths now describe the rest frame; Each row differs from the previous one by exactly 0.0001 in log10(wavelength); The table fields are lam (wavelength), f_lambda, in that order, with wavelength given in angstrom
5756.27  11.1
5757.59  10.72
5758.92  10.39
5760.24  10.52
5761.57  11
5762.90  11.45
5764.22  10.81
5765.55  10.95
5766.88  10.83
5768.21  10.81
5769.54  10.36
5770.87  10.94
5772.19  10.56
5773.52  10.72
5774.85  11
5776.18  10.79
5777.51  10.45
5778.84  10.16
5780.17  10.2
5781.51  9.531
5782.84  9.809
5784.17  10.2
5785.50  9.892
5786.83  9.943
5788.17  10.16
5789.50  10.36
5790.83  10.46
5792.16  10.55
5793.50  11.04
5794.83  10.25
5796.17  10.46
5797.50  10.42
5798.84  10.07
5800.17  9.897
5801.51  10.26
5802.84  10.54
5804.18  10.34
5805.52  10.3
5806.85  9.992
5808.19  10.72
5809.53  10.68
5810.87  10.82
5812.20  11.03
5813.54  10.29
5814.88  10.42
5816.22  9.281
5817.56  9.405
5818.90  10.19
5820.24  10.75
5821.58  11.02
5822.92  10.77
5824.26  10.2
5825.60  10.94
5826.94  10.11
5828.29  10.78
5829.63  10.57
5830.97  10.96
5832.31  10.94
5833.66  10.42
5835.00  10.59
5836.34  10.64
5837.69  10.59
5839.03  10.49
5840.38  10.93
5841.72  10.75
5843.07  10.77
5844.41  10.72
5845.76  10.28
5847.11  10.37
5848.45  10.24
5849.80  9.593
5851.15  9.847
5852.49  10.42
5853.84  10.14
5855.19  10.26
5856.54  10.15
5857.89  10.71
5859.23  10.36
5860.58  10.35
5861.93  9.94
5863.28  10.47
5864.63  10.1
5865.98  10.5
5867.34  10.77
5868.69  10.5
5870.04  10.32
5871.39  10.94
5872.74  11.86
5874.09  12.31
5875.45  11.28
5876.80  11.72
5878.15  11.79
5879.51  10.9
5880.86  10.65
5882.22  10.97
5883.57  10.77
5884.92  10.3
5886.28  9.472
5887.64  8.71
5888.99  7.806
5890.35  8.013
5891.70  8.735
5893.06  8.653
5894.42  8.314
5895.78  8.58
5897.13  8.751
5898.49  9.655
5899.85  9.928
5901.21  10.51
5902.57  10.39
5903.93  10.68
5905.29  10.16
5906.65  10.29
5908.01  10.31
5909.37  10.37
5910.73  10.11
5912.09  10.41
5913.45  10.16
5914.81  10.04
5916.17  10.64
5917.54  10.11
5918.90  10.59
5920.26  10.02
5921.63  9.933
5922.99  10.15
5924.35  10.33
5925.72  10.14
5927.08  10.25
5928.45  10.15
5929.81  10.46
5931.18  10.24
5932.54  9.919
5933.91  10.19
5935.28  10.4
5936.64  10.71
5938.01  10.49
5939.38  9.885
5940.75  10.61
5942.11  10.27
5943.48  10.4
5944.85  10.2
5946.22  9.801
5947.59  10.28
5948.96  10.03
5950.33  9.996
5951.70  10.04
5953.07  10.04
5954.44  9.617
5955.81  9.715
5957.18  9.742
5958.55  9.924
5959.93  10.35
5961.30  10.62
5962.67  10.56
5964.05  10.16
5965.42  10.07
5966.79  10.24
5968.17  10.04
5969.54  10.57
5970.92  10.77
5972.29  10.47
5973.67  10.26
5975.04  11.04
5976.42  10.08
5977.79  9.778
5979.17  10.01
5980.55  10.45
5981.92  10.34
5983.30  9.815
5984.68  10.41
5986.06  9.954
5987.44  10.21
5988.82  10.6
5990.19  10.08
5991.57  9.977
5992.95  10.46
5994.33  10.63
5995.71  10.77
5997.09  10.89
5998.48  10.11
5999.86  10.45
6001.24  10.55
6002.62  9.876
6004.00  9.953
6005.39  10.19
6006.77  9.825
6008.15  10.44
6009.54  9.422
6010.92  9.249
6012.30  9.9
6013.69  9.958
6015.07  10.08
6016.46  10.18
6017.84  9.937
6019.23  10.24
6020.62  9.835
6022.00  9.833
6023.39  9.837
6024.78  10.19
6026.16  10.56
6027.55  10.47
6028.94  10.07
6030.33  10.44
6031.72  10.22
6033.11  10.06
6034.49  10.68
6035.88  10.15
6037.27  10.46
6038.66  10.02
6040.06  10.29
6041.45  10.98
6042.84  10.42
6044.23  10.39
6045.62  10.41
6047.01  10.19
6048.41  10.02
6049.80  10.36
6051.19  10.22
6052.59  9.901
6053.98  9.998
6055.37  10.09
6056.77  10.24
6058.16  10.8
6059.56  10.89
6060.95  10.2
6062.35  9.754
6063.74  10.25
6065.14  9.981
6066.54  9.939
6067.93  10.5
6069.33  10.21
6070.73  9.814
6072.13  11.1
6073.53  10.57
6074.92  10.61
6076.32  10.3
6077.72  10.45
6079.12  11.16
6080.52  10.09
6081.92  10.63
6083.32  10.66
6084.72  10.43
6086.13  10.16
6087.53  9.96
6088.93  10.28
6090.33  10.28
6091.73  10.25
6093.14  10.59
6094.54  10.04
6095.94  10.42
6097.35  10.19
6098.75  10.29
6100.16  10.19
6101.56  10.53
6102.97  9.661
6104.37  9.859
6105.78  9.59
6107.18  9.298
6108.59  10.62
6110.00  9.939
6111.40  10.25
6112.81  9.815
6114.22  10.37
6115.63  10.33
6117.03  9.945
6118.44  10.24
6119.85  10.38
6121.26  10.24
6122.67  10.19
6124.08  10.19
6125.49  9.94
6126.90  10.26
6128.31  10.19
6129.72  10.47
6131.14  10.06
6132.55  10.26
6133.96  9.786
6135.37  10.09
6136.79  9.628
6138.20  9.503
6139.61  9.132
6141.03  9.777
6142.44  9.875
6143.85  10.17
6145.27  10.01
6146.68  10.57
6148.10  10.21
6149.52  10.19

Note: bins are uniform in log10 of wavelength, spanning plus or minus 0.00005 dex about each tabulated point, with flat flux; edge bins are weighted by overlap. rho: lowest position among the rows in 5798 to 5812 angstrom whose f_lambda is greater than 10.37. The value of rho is 5802.84 angstrom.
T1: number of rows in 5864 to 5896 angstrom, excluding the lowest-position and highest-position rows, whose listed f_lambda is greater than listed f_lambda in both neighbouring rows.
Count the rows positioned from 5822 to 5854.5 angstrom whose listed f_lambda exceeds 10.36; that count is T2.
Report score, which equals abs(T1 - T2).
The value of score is 12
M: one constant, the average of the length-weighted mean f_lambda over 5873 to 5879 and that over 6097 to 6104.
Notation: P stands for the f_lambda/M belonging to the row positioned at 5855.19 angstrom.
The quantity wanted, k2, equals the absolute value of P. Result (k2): 0.937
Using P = 0.94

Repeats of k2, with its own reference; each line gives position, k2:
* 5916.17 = 0.971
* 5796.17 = 0.955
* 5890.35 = 0.731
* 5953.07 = 0.917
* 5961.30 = 0.969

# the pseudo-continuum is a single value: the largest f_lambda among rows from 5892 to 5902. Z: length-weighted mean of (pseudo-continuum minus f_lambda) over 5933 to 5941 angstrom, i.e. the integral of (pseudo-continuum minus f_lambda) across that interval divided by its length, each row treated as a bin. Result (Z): 0.15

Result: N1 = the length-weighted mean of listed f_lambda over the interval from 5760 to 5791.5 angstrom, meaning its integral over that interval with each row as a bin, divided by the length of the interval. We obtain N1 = 10.5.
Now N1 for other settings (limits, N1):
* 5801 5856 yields 10.4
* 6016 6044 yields 10.2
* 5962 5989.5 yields 10.3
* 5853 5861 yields 10.3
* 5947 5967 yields 10.1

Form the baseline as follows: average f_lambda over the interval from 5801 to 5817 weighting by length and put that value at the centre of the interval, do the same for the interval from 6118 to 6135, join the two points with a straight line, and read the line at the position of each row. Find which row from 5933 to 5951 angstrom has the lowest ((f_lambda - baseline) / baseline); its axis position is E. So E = 5946.22 angstrom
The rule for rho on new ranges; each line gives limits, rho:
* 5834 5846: 5835.00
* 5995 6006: 5995.71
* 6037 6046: 6037.27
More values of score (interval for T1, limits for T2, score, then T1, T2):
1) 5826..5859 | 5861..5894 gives 6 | 8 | 14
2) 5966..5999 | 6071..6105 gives 5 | 6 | 11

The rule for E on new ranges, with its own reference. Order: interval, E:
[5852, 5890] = 5888.99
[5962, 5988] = 5977.79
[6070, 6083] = 6070.73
